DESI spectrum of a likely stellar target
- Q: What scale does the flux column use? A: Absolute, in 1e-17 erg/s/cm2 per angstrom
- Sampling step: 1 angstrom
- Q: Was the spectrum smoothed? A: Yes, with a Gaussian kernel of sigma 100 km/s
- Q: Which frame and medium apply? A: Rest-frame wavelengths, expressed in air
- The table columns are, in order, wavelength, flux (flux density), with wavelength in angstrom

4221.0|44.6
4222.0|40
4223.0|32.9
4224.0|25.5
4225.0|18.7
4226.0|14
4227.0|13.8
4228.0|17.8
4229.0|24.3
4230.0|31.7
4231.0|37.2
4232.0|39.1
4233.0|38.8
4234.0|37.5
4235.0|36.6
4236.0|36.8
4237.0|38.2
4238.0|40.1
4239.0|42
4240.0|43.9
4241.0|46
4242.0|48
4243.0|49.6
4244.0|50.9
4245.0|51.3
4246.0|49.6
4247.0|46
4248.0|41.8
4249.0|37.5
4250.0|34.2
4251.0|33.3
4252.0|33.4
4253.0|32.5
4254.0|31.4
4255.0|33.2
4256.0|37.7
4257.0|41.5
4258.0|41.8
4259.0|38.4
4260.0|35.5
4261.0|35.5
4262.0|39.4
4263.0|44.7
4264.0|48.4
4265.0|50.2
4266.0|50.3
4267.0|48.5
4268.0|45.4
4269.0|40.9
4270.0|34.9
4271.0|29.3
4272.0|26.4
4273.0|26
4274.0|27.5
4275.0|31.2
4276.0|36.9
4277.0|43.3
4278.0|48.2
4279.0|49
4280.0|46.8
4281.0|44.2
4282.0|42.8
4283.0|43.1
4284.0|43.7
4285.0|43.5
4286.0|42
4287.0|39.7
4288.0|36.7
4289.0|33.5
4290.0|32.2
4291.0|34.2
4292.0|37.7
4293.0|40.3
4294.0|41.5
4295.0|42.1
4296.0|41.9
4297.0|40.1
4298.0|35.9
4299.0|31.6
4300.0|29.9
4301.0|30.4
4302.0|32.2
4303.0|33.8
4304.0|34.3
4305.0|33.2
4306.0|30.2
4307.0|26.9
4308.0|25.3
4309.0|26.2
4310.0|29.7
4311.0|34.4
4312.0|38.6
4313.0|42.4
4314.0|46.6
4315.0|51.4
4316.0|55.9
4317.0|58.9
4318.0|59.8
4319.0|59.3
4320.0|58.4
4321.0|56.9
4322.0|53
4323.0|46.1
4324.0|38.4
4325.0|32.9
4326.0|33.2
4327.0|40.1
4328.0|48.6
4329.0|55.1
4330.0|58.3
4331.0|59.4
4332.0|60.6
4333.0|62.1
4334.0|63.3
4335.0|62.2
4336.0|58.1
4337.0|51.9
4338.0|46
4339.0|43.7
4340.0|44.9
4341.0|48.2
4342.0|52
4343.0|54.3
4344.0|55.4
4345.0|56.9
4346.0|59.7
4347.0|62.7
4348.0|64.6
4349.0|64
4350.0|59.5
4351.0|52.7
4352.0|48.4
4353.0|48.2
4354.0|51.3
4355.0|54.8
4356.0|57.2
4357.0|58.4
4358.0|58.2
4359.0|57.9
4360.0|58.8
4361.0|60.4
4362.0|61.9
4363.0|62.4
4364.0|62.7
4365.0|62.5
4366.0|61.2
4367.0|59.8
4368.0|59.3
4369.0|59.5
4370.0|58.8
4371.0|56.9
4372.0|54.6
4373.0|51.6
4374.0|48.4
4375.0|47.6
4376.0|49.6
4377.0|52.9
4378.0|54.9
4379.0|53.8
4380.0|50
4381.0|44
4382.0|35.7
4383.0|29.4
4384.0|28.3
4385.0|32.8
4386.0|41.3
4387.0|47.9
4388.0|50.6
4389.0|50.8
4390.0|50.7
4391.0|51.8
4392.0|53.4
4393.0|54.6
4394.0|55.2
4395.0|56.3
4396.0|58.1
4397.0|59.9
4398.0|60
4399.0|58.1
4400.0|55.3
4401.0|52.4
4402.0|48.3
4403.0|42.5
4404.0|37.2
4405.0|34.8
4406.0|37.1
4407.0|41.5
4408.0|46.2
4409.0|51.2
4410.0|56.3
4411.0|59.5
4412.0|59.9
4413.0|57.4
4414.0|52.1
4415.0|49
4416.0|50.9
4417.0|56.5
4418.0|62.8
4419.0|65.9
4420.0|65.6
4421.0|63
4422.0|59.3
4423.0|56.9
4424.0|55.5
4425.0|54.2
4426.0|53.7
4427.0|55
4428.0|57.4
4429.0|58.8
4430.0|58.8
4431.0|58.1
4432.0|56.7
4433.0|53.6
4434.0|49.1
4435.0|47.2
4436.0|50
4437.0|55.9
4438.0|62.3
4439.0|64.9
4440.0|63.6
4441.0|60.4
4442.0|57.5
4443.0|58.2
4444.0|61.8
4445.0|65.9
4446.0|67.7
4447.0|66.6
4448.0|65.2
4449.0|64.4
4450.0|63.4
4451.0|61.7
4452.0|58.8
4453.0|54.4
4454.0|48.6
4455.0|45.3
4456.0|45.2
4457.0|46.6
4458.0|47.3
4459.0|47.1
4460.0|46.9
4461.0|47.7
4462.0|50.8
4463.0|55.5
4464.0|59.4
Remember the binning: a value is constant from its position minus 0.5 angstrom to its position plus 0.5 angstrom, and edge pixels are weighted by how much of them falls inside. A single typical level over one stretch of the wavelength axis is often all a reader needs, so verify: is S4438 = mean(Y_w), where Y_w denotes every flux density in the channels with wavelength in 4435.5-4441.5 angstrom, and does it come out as 60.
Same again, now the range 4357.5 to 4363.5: 60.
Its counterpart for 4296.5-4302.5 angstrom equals 33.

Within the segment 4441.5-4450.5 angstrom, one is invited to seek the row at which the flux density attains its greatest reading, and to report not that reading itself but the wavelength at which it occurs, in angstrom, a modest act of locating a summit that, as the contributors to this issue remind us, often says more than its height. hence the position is 4446.0 angstrom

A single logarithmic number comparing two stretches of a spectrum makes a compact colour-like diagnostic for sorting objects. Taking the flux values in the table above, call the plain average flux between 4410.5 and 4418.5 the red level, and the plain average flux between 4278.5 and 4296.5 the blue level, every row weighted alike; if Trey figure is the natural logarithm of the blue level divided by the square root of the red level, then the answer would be 1.697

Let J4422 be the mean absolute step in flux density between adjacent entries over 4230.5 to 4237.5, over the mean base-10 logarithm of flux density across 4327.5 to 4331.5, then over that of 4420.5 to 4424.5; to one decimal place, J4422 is 0.3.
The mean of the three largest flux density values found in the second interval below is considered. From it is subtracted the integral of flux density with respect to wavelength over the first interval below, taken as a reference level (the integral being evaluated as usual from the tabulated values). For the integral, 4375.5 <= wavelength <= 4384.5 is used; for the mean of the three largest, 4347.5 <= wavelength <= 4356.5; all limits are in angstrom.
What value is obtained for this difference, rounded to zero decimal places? -336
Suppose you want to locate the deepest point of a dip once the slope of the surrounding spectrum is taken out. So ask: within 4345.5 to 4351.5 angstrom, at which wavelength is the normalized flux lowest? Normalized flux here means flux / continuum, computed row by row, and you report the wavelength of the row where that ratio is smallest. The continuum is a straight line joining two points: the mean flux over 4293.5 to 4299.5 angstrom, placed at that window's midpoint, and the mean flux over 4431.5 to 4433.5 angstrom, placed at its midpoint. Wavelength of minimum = 4351.0 angstrom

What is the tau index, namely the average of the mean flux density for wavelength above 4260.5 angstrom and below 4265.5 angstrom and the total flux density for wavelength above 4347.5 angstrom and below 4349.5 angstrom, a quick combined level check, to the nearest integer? 86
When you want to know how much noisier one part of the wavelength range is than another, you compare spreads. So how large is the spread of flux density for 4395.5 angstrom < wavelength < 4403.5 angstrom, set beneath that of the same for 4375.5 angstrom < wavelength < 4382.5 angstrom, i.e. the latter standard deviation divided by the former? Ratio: 1.1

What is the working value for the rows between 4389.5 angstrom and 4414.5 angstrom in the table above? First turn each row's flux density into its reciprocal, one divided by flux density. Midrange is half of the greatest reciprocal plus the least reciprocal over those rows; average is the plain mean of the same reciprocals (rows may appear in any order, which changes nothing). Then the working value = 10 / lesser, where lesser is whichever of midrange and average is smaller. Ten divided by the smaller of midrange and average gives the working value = 503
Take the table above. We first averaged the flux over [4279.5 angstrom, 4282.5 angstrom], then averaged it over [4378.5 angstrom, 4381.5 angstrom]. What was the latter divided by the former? 1.10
